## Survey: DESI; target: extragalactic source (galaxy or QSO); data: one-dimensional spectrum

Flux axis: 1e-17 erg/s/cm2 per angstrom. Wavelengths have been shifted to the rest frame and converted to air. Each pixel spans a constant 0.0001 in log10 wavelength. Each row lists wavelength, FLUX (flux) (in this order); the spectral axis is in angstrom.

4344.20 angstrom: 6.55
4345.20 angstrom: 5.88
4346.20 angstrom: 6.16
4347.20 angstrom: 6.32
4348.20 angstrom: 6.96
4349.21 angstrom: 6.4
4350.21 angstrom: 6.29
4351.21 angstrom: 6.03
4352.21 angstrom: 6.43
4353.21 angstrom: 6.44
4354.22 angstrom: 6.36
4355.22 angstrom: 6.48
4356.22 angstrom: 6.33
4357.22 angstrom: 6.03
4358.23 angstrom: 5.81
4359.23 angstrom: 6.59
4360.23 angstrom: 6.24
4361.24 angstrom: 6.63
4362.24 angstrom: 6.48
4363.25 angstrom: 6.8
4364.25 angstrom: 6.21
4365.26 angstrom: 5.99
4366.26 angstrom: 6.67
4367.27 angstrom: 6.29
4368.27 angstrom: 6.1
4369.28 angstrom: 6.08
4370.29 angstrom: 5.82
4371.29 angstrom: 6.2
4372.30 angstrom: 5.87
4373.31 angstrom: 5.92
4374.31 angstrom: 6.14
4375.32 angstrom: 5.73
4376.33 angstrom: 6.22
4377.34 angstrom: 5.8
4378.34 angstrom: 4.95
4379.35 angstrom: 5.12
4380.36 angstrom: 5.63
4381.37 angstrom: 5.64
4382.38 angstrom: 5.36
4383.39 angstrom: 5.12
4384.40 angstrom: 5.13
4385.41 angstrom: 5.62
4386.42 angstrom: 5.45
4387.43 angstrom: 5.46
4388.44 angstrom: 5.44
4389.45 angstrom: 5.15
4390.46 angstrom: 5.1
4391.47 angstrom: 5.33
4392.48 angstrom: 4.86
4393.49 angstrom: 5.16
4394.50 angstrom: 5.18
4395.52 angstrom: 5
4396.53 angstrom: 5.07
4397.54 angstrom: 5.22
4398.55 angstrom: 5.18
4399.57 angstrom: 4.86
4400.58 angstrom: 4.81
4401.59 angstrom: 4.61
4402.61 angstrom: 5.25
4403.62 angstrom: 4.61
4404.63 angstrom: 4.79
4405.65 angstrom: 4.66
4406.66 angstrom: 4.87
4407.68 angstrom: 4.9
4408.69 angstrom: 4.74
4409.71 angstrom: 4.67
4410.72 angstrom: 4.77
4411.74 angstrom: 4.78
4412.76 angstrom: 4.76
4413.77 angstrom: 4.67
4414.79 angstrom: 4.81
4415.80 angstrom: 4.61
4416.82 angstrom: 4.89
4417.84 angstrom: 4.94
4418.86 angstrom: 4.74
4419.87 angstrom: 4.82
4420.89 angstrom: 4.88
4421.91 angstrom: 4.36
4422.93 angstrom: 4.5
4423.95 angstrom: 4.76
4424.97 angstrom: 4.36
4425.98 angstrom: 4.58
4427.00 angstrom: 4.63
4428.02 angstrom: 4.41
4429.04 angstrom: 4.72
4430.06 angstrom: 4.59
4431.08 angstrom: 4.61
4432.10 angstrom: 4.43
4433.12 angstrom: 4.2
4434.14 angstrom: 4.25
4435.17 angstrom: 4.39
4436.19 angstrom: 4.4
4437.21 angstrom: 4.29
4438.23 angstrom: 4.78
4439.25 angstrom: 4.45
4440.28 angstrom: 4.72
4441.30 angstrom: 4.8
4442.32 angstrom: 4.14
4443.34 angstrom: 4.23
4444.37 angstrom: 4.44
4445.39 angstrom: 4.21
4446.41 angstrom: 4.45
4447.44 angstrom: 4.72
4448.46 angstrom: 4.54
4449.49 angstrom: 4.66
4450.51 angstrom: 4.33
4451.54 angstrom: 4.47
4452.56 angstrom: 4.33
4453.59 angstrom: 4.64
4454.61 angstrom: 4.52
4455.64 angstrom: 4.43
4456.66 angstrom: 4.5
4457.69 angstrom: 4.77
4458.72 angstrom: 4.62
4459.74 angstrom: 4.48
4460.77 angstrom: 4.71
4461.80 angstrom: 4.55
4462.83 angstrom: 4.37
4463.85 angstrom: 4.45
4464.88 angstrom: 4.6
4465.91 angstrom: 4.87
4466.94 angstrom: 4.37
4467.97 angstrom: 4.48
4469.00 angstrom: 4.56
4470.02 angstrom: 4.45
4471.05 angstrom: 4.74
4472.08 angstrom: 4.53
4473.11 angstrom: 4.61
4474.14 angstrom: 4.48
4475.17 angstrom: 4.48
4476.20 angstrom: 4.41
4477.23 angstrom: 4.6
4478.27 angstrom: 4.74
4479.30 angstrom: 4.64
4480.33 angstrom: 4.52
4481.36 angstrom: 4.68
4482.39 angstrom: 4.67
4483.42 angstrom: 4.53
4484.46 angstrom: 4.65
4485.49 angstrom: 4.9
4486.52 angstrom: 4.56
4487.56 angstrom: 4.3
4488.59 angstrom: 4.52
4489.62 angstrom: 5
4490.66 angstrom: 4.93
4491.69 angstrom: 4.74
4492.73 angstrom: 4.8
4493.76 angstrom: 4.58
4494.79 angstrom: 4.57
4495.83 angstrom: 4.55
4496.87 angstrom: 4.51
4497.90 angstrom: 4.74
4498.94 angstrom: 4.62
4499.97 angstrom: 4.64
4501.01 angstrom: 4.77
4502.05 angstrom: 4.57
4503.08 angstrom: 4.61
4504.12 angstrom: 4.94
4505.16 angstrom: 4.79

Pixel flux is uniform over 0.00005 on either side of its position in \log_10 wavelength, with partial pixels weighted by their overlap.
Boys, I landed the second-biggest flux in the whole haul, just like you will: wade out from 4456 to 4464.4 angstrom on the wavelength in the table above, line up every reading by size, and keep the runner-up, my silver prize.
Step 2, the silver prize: 4.71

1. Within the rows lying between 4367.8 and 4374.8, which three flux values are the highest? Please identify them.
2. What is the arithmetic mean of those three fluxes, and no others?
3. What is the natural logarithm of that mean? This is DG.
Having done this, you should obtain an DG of 1.82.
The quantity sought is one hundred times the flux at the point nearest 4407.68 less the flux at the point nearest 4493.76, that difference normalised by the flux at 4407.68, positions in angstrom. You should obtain 7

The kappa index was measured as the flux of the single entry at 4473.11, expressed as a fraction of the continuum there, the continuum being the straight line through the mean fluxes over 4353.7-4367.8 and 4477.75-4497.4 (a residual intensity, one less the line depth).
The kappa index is 0.95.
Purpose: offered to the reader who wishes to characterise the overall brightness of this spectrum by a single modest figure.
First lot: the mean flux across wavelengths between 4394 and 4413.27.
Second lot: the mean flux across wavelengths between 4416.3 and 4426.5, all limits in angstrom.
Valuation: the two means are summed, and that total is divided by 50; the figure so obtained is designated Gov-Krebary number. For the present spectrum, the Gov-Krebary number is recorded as 0.191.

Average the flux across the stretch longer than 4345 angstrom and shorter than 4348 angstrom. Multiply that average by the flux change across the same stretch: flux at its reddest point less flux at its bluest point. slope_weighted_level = 2.7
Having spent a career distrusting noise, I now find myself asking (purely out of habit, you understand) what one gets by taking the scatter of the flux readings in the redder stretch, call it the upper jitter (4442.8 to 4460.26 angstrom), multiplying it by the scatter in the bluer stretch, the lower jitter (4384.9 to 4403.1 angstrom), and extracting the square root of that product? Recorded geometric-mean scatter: 0.20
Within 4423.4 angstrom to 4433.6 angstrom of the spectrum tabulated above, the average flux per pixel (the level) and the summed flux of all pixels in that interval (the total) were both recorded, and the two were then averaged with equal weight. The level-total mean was 24.9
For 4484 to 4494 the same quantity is 25.8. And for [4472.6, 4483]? 25.2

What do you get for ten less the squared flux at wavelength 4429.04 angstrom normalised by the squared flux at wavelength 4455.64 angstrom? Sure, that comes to 8.9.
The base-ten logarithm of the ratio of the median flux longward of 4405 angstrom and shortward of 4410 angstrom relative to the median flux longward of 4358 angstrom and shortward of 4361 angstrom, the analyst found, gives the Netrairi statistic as -0.12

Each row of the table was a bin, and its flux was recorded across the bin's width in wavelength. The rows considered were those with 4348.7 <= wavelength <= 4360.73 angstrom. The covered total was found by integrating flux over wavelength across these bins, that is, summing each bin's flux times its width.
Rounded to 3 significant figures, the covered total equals 75.6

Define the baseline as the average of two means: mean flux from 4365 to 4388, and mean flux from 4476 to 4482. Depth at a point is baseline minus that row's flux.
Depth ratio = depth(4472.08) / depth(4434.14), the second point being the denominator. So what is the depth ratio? 0.70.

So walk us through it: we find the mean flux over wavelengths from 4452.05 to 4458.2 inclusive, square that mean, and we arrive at 20.5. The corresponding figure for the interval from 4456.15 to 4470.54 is 20.8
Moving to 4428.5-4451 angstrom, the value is 20.0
